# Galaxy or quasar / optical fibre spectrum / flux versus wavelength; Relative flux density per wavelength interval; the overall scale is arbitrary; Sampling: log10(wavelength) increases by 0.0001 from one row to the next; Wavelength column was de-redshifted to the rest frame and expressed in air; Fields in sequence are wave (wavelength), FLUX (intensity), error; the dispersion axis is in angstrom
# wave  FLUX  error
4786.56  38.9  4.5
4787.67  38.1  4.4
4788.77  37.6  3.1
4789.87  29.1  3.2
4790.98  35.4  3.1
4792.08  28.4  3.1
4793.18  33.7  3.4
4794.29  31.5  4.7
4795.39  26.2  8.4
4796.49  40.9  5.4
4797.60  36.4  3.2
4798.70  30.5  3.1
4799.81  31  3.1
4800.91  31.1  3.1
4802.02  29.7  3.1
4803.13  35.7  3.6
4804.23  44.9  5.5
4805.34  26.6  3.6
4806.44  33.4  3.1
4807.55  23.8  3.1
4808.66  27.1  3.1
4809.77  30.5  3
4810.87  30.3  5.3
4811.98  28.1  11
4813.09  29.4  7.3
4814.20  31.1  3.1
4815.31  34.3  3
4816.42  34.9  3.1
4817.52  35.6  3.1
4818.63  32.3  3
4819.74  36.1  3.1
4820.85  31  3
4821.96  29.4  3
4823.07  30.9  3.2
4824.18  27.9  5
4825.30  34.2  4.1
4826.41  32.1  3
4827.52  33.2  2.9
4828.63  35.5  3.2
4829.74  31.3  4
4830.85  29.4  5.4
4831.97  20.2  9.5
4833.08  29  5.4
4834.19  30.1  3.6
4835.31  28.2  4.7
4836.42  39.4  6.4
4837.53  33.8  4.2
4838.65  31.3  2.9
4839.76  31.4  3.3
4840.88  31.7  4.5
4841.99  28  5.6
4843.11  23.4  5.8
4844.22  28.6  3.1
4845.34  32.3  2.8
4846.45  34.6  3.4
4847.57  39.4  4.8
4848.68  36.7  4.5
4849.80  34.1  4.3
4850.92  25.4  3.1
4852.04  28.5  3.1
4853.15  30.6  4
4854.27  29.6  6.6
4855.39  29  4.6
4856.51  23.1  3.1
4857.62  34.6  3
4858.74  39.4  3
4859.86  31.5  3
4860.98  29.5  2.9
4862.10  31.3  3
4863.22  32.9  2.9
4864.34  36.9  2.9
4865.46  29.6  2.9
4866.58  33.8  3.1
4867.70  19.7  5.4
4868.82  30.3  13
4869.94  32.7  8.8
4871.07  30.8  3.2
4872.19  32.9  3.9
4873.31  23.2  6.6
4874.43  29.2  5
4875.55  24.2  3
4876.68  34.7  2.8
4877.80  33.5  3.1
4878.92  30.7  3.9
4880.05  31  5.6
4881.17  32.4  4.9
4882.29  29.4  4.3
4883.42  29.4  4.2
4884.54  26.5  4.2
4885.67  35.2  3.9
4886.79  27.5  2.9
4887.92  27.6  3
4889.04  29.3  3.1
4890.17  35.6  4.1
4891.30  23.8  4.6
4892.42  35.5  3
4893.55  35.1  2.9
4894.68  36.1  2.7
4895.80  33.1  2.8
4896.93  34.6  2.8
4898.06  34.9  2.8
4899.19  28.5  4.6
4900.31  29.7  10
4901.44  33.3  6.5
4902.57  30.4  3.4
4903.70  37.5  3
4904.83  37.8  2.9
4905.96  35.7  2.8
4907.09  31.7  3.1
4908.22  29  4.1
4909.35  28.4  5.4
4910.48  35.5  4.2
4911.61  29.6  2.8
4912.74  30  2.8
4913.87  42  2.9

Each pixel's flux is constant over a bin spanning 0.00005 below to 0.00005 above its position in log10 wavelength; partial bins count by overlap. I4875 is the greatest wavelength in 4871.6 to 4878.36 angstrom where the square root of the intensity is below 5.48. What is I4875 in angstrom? 4875.55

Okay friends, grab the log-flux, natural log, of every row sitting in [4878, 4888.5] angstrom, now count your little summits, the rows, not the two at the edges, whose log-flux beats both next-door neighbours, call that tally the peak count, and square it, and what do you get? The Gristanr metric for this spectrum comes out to 4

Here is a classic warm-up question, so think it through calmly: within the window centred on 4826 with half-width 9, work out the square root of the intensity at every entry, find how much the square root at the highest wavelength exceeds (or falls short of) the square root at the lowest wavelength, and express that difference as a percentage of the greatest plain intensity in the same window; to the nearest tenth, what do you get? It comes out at -1.3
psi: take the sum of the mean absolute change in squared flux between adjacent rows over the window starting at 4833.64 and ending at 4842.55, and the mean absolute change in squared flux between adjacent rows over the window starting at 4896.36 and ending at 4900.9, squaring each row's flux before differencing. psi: 406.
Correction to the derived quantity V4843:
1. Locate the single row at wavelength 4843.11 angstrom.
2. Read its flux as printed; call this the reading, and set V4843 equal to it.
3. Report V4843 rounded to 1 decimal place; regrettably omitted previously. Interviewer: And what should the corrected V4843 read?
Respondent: 23.4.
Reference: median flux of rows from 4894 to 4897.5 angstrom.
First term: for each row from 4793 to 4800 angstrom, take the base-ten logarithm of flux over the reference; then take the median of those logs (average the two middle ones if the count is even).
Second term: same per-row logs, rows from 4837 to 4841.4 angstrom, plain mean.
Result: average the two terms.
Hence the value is -0.0371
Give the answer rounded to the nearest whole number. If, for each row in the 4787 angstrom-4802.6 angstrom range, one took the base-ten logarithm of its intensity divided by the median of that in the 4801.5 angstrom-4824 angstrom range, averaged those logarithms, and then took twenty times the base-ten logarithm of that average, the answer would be -33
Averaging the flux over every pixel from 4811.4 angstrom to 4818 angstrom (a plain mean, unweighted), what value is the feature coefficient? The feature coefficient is 32.2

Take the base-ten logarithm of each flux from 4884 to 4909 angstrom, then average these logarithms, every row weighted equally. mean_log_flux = 1.50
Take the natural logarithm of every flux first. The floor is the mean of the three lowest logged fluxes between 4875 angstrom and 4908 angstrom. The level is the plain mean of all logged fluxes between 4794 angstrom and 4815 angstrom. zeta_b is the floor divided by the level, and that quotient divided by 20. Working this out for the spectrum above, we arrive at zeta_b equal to 0.0467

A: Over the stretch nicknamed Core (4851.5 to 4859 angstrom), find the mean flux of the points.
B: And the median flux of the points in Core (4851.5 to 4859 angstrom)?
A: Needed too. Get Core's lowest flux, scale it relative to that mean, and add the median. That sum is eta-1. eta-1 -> 30.4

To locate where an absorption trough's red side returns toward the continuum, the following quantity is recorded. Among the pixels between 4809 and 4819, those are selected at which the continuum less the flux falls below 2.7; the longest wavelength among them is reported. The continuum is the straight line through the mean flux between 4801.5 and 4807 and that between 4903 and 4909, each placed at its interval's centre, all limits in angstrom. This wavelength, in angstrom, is 4818.63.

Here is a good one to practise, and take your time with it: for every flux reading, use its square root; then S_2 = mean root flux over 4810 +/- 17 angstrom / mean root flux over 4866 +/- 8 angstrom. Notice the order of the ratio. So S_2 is 1.02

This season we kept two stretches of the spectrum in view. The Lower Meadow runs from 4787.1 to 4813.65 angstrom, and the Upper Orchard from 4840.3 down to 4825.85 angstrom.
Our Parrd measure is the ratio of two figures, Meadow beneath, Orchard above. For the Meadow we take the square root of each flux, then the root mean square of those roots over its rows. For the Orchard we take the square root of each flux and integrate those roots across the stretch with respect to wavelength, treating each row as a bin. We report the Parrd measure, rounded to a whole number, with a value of 14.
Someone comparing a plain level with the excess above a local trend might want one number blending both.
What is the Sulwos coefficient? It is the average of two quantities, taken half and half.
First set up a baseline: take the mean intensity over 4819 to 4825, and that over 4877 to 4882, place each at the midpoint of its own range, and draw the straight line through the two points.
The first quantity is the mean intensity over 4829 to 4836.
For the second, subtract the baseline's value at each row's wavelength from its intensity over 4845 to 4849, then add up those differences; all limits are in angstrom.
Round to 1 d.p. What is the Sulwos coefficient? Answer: 22.7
